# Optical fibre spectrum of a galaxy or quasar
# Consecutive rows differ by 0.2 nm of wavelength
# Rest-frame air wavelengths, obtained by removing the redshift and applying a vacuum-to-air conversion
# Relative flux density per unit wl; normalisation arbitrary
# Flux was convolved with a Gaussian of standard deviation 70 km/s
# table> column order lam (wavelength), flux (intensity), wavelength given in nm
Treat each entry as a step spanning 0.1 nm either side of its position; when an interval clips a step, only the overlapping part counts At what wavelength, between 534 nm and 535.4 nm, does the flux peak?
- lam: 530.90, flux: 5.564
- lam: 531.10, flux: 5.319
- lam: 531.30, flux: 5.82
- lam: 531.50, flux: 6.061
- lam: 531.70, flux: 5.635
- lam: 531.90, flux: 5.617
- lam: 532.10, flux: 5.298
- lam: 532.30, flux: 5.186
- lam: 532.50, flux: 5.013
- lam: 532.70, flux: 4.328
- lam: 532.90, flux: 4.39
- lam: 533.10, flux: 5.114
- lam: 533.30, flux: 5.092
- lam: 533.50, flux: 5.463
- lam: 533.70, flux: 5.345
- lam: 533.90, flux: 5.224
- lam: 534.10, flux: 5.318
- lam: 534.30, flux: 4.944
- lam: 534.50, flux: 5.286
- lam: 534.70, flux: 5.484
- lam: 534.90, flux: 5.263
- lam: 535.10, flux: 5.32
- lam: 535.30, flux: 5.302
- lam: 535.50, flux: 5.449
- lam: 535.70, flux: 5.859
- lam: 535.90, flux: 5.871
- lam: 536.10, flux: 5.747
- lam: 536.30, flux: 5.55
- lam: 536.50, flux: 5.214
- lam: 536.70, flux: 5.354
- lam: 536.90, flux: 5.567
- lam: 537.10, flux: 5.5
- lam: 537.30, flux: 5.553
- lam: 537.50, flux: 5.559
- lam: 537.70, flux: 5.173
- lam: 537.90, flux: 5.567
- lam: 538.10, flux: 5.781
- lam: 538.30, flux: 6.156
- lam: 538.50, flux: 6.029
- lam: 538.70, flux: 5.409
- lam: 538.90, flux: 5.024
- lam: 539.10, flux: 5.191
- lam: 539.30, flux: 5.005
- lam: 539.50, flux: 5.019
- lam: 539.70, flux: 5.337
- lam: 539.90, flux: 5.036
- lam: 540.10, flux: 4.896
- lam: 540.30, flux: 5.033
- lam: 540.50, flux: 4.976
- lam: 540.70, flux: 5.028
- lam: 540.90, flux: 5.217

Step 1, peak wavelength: 534.70 nm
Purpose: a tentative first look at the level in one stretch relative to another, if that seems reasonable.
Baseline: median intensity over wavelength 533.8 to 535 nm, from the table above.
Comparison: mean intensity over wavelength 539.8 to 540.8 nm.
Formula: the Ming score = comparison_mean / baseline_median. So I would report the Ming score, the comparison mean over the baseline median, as 0.95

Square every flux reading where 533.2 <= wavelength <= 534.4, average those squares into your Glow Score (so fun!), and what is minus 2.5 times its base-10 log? -3.59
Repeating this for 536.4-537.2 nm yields -3.67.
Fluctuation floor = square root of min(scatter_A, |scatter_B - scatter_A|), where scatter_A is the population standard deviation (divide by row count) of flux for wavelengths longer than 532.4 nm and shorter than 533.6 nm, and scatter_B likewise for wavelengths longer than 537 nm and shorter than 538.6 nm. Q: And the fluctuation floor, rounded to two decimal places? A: 0.34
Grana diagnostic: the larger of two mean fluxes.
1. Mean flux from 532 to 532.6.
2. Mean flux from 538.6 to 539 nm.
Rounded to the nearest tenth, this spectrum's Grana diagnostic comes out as 5.2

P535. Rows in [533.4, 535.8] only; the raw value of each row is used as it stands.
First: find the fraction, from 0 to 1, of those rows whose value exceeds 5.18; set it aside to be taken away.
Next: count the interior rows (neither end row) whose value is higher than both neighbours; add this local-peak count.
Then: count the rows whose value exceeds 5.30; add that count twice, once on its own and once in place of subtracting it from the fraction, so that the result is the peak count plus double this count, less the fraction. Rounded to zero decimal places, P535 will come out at 18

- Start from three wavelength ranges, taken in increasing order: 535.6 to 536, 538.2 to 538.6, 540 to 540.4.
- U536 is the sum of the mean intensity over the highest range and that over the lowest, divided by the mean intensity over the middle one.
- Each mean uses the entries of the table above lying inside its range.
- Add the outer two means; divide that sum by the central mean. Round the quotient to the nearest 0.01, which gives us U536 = 1.78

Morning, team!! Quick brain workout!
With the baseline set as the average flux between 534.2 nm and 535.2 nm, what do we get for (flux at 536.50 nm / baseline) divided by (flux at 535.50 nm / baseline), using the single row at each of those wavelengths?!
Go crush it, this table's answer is 0.96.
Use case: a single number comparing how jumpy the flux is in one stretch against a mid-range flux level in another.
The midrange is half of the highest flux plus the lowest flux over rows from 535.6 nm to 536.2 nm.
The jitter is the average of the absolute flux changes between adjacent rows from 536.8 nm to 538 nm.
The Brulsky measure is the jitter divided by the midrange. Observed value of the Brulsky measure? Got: 0.031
